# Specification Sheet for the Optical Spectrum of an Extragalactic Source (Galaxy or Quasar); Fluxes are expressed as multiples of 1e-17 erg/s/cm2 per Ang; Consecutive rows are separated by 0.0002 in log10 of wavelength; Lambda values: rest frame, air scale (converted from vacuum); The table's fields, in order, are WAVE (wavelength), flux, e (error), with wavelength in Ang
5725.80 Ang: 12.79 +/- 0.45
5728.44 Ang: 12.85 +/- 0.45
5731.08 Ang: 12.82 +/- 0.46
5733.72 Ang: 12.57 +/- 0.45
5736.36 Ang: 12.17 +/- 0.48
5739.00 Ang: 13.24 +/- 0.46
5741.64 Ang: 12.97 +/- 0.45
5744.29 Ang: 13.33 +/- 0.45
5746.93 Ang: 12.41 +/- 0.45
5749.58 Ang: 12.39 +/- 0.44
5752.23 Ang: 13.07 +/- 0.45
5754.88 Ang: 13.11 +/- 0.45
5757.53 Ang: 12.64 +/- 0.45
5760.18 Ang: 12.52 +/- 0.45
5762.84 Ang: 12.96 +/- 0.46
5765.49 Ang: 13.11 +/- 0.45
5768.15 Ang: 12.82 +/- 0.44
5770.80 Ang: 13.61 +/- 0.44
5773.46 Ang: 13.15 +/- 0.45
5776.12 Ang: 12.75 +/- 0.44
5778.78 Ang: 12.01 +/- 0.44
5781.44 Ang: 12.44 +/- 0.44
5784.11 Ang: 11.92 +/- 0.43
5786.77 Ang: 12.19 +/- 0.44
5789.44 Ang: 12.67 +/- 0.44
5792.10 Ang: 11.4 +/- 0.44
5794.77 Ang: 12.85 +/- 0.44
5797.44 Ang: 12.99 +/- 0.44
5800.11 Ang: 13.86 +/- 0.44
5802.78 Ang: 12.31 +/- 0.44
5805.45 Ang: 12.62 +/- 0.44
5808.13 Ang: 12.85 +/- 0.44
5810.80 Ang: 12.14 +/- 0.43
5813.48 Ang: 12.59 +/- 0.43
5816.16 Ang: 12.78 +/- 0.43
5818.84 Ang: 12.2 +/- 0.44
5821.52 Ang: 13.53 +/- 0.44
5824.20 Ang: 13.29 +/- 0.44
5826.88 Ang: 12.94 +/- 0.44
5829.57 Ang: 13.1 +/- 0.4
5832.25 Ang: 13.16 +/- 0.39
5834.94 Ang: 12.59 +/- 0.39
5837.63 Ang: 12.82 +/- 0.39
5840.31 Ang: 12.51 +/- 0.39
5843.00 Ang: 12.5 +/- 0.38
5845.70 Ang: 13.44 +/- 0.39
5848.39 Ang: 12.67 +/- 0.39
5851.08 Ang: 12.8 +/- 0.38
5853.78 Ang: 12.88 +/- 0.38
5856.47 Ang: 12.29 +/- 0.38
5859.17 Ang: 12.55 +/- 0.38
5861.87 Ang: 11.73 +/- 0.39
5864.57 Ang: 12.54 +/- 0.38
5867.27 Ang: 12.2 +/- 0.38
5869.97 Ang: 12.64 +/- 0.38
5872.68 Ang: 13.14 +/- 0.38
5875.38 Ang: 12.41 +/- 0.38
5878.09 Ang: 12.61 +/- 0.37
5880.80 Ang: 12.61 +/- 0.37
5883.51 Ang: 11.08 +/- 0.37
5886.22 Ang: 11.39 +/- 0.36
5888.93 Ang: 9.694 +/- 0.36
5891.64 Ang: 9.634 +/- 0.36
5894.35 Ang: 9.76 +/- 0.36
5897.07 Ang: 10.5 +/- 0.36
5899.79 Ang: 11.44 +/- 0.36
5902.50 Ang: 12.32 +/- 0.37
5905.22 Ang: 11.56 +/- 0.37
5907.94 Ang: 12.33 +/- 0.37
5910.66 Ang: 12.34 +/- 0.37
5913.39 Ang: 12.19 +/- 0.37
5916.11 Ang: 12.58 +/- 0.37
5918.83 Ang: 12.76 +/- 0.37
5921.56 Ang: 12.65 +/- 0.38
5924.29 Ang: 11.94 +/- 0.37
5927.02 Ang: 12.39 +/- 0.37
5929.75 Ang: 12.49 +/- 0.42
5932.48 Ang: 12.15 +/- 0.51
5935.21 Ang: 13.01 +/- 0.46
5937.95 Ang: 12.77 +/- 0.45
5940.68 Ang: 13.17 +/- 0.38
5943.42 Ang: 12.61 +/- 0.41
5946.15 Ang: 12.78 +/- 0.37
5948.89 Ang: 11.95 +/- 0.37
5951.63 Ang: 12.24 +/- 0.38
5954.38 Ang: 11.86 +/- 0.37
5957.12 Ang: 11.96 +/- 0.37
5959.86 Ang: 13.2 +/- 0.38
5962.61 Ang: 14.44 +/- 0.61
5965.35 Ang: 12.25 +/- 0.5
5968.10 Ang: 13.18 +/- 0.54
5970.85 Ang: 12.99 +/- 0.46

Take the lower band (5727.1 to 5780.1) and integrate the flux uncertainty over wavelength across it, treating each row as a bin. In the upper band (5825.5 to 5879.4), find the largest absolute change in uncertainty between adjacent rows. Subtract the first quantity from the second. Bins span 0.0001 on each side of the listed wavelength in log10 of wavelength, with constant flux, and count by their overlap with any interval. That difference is -23.8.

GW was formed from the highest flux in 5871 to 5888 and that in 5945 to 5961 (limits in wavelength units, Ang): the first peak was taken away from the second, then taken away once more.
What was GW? -13.1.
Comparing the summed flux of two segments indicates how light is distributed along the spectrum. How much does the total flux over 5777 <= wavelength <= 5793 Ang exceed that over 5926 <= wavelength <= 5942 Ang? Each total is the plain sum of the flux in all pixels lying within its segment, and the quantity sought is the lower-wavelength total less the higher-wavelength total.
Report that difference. -3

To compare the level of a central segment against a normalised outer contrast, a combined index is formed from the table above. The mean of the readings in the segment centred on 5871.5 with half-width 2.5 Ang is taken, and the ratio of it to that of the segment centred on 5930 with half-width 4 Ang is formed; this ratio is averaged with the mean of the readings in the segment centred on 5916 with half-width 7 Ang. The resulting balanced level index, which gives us 6.8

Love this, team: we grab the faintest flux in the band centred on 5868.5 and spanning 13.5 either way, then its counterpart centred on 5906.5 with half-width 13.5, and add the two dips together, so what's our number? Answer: 21.5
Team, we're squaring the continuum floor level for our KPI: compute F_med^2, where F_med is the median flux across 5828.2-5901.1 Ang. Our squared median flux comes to 157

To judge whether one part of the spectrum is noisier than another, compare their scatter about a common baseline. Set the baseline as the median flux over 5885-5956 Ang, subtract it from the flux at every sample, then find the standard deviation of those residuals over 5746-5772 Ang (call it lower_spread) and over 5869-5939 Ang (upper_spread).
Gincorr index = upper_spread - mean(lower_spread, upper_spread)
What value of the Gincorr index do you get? 0.32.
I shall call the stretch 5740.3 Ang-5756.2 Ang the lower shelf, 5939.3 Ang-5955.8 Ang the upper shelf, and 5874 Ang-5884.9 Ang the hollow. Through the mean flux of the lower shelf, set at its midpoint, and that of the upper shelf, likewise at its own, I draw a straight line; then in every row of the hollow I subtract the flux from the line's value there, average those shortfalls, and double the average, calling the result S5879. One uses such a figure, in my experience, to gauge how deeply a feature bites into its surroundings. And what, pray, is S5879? 0.8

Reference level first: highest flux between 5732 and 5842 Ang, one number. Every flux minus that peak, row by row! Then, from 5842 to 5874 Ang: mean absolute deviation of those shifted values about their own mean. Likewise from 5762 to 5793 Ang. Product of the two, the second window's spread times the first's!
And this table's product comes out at 0.16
